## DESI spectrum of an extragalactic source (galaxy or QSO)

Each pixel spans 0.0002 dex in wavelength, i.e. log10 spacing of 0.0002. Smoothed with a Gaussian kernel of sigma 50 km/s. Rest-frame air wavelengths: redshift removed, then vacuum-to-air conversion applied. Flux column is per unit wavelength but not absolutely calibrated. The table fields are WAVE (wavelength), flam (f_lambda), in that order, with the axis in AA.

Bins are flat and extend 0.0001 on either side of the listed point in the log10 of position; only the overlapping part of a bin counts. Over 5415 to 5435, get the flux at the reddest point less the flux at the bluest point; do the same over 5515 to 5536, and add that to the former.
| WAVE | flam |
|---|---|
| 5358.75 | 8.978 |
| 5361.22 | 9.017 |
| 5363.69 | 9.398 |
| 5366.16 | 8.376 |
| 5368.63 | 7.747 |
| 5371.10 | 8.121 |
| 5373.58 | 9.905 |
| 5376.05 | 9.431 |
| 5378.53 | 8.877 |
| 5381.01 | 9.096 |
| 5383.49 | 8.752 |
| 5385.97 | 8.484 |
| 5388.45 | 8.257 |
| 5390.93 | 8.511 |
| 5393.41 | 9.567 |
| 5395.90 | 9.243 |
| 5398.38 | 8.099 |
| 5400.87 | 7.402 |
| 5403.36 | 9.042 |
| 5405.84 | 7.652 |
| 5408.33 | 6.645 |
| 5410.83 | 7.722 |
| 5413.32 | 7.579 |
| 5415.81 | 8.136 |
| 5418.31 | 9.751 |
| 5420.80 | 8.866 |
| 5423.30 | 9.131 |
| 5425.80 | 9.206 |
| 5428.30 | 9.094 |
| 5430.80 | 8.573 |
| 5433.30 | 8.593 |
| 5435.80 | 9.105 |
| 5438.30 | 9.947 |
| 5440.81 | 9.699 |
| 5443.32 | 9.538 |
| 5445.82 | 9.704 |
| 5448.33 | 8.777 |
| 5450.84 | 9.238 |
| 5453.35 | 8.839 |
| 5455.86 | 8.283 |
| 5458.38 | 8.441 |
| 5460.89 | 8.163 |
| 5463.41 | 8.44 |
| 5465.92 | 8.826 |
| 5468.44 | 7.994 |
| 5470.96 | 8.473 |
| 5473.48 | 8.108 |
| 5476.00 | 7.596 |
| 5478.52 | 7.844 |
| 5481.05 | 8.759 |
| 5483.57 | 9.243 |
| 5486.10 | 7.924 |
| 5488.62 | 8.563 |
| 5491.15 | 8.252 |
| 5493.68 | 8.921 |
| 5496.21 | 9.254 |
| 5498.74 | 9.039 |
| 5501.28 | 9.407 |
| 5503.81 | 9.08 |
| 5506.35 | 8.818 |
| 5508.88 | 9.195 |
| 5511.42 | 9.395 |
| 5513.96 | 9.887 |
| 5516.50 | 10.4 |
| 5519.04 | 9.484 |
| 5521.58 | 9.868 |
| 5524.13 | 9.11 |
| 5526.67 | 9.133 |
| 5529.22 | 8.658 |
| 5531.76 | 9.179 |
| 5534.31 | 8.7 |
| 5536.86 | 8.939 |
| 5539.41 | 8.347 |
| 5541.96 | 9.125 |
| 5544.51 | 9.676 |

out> -1.24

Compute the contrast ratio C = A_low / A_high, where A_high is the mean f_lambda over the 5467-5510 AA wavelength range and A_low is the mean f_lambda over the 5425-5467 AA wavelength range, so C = 1.04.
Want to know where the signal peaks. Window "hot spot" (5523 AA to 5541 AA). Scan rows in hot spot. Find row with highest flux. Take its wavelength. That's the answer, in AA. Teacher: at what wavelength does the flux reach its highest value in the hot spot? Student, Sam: 5531.76 AA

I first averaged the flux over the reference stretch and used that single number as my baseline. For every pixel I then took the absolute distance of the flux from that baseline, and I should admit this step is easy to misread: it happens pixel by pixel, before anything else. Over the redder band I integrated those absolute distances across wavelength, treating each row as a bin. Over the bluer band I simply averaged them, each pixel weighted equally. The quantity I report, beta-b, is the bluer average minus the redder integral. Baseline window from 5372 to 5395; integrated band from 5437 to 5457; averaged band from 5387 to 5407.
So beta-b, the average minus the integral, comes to -9.9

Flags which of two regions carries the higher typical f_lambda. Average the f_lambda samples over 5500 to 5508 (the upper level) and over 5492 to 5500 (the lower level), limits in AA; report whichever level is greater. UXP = 9.10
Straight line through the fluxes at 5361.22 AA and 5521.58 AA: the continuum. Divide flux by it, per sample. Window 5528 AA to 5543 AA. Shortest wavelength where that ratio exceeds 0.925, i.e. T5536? 5531.76 AA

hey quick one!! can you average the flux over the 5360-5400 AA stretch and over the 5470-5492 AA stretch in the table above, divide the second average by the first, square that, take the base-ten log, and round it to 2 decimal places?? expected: -0.05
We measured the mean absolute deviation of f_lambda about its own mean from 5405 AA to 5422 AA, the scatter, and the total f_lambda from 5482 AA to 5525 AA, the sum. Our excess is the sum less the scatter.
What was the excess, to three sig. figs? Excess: 155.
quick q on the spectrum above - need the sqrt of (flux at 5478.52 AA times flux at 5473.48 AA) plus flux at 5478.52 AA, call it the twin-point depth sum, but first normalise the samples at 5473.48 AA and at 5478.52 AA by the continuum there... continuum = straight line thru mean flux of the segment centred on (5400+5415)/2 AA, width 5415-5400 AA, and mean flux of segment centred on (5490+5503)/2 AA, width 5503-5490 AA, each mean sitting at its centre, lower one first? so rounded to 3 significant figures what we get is 1.82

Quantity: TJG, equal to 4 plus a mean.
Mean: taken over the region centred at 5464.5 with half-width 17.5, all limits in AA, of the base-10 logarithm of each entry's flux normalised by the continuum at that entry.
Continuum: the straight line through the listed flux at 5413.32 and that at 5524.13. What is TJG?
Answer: 4.01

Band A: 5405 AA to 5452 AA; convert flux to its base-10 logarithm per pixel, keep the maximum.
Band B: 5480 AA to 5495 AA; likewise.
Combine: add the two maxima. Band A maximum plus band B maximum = 1.96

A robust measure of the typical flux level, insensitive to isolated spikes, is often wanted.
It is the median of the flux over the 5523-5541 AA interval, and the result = 8.9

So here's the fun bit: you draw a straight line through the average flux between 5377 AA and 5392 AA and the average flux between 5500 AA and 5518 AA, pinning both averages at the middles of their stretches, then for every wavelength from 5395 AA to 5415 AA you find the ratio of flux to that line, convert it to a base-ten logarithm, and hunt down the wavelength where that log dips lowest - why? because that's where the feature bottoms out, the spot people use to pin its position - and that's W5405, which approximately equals 5408.33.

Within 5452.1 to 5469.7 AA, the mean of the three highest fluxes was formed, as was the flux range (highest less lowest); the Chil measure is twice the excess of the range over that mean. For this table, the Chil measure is -16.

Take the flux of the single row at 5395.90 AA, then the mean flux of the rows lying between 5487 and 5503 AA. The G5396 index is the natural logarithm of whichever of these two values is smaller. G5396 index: 2.19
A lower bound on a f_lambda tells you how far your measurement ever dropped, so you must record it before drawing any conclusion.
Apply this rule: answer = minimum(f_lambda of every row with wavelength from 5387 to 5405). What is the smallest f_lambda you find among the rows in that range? 7.402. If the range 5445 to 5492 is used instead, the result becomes 7.596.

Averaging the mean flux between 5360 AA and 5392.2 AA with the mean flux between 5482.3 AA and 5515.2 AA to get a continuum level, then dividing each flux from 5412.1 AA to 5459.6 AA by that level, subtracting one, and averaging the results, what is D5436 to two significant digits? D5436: 0.010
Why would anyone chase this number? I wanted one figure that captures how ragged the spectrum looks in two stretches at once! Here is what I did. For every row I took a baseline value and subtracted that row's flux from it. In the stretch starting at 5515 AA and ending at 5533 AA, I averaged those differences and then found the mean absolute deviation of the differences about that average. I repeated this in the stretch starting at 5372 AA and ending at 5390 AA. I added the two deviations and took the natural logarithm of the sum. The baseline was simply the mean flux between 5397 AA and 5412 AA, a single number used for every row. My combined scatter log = -0.14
